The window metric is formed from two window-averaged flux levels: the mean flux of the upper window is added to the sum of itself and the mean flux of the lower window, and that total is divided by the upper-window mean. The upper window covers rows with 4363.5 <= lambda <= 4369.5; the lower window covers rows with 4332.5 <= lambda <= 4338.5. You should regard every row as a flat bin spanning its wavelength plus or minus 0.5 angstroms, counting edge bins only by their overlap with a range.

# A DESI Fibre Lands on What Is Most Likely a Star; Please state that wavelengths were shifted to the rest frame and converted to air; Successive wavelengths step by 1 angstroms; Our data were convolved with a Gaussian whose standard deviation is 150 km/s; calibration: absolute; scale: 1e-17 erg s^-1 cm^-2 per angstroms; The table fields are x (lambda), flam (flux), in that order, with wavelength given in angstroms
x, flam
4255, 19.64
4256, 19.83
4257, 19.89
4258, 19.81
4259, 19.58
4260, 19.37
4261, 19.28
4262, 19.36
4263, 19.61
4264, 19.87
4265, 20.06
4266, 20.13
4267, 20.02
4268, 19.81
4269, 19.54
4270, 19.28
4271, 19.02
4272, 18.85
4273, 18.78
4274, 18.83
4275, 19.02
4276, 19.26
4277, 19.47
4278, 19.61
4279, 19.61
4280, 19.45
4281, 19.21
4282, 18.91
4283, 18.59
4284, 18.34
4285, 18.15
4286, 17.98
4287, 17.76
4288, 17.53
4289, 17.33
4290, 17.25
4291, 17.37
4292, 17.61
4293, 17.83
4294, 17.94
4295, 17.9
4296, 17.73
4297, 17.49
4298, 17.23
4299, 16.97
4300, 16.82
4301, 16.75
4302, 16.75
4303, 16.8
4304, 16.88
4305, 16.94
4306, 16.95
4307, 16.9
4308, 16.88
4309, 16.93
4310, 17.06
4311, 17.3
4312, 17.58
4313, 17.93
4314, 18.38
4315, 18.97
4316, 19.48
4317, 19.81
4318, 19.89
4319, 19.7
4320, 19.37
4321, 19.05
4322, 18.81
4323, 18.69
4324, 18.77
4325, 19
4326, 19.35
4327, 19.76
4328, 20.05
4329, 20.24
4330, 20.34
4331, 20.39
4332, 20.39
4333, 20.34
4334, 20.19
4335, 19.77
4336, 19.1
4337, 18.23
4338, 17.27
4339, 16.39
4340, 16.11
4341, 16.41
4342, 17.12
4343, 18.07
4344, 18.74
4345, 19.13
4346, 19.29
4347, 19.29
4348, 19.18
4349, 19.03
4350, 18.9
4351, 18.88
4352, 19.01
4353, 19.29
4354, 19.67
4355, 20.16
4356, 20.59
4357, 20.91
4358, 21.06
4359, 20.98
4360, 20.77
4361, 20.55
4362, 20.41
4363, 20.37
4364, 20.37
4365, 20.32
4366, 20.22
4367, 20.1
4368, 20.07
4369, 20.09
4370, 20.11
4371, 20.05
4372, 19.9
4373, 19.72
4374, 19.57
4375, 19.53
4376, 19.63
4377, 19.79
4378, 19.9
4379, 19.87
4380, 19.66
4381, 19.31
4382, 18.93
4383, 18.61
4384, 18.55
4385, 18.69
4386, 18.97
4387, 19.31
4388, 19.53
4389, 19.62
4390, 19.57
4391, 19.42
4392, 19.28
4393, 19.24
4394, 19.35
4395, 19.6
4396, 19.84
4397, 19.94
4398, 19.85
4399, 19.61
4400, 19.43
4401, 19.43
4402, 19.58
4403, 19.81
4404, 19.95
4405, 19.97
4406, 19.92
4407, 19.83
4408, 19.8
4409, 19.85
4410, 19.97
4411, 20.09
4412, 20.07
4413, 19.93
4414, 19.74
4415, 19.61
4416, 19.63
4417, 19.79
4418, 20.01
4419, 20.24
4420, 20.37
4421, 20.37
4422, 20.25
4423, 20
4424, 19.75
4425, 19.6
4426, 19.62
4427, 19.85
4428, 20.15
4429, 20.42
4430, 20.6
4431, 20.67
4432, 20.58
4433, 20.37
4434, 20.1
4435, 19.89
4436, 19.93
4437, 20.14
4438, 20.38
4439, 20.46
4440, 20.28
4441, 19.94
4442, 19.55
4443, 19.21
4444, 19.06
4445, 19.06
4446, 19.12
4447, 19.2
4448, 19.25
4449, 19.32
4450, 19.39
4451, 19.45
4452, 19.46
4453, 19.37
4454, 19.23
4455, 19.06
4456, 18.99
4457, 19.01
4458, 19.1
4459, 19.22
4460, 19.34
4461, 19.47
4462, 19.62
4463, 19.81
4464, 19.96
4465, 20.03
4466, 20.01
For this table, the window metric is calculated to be 2.95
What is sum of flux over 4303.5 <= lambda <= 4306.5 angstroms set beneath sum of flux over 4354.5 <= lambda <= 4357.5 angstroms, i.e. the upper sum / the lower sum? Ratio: 1.21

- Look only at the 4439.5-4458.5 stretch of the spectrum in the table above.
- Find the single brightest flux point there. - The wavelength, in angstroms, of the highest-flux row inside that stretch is 4440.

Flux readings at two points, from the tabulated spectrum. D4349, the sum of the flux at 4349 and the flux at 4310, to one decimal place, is 36.1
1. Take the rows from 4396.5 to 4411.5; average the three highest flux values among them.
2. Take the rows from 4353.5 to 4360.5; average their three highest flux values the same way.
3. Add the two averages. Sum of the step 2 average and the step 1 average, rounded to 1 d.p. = 41.0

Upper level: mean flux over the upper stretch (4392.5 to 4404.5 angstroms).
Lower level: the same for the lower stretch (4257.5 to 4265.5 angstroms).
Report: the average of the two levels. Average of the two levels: 19.6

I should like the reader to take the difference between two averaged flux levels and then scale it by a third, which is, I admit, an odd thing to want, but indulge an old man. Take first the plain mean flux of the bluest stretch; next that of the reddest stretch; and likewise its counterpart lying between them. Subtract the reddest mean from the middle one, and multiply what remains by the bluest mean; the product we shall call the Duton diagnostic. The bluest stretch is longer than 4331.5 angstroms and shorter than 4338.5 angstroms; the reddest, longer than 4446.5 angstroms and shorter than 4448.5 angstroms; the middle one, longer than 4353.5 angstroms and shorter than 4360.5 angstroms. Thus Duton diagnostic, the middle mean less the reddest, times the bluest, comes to 26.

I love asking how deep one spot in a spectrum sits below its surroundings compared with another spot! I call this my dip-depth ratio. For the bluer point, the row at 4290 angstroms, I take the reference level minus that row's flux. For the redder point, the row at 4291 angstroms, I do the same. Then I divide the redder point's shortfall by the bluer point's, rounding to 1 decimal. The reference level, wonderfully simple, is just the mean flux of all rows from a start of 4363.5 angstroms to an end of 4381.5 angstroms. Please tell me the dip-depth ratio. 1.0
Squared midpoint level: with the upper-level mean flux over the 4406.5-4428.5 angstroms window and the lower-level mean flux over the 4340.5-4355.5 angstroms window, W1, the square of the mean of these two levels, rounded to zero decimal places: 375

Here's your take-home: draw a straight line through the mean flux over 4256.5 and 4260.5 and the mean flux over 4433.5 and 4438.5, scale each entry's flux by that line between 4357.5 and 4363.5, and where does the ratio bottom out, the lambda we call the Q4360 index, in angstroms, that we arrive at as 4363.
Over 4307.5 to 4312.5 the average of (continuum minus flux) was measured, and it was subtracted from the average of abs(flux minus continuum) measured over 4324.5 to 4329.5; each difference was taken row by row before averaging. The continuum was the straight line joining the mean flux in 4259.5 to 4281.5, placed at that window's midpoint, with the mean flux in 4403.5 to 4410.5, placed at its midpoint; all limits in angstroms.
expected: -2.0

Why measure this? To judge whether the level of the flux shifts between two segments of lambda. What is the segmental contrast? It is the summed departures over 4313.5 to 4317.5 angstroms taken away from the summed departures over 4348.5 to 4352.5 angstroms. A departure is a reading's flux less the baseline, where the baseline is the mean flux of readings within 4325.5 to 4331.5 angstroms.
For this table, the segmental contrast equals -1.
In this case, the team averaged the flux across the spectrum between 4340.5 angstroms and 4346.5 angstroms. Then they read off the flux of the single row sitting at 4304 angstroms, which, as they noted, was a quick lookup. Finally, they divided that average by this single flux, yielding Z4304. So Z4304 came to 1.07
